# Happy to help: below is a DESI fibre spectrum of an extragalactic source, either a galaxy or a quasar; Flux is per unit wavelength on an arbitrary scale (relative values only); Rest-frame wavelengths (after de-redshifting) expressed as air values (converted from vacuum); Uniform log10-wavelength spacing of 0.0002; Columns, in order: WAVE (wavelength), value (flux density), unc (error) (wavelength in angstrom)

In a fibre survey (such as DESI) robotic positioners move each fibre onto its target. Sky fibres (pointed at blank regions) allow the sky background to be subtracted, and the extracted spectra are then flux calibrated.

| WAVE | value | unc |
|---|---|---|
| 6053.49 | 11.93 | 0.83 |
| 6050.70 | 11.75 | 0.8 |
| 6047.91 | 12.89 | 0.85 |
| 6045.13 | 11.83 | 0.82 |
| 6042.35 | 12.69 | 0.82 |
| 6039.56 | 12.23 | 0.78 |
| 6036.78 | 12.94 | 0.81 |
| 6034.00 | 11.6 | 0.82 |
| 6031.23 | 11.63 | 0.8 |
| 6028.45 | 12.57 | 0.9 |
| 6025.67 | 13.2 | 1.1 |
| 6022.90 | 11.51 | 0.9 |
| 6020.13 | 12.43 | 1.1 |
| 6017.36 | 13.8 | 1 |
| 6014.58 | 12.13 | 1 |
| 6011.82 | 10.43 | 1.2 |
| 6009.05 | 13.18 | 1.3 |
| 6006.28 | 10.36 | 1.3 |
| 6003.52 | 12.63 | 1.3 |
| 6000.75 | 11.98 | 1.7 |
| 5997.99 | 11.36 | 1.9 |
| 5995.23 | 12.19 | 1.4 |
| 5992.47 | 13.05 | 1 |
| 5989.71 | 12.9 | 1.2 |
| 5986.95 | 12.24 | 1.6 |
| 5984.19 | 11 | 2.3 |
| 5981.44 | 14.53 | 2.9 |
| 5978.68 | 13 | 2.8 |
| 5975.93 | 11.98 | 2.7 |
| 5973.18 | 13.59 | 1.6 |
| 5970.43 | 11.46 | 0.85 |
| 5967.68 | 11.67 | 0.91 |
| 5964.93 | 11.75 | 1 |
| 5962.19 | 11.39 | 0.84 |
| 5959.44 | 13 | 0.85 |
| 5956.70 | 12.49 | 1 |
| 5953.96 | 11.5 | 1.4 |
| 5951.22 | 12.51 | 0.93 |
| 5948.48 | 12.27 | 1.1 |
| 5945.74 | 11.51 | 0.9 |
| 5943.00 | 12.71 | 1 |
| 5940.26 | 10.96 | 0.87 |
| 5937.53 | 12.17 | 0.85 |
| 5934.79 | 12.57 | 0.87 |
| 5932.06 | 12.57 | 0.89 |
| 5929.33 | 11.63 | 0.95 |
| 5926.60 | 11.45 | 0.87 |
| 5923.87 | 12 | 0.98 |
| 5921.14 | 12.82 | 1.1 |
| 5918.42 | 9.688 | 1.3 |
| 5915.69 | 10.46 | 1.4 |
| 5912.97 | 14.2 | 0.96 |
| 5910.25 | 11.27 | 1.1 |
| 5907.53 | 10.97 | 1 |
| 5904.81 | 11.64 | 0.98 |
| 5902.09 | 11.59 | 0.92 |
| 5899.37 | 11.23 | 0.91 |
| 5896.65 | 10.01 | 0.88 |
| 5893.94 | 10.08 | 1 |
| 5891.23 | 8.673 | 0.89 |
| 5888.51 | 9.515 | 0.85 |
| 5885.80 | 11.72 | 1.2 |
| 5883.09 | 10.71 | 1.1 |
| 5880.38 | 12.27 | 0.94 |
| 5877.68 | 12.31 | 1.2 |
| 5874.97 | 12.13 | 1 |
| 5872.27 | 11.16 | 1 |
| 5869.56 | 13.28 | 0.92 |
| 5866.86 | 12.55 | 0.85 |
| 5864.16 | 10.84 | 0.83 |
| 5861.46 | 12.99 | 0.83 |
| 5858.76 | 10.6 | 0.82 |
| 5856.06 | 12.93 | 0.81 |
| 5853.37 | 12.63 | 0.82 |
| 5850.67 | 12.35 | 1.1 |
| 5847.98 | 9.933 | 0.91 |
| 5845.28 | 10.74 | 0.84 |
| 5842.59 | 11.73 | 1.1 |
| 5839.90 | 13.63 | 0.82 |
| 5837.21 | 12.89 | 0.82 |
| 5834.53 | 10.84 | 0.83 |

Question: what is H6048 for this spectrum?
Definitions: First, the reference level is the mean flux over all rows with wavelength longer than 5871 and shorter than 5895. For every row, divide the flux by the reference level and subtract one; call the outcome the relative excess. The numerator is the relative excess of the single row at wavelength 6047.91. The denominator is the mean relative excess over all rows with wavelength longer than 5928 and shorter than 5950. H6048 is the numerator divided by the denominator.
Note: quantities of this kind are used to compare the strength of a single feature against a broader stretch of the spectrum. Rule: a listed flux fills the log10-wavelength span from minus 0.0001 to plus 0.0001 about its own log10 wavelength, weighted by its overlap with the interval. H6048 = 1.8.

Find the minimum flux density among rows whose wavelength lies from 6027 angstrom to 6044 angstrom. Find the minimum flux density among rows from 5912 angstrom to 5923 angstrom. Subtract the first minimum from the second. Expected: -1.9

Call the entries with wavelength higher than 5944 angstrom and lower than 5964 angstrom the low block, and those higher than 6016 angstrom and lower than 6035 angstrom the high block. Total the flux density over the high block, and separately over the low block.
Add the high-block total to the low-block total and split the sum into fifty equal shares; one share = 3.43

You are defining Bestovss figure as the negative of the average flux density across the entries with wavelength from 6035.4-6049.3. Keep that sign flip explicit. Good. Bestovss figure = -12.5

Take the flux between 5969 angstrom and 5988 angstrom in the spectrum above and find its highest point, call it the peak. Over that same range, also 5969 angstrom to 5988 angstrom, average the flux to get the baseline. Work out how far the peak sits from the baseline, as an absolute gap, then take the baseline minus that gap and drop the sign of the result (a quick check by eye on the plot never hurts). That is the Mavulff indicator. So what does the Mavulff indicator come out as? 10.56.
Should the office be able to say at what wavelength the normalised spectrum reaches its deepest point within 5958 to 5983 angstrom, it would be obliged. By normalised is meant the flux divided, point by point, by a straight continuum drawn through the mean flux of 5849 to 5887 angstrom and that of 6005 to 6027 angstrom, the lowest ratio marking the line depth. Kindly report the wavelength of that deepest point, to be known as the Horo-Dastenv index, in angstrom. 5962.19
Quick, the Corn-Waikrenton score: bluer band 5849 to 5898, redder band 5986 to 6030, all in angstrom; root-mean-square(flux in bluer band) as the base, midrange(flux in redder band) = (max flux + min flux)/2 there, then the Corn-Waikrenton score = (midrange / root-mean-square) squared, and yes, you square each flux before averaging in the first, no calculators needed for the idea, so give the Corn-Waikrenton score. 1.09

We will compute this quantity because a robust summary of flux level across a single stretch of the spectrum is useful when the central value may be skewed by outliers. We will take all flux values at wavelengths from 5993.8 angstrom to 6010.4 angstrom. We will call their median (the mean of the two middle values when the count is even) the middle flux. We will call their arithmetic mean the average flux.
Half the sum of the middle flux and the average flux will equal 12.02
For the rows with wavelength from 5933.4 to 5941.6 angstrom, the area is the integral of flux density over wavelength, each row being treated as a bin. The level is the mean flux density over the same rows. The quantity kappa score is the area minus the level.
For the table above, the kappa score 85.7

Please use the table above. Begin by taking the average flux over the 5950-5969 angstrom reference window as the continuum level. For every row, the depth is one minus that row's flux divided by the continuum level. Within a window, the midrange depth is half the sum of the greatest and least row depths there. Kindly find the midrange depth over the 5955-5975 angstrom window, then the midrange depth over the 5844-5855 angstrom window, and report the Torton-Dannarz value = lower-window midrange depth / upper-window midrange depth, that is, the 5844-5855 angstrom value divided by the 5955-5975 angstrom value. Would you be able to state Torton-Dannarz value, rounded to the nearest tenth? -1.7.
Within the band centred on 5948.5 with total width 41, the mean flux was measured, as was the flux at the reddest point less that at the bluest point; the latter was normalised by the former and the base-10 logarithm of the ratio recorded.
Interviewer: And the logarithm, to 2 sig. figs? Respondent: -2.5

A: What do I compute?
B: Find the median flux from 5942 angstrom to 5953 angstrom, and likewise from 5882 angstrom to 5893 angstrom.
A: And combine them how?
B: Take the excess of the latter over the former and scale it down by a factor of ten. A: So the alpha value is -0.23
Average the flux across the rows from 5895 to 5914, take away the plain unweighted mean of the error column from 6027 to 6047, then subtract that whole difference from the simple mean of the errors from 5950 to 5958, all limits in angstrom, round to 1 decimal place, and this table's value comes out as -9.6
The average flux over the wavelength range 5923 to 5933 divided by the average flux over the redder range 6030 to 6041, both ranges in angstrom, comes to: 0.98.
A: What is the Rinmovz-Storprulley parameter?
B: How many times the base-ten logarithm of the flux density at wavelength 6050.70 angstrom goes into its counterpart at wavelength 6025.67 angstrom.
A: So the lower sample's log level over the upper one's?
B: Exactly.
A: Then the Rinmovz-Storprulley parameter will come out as 1.05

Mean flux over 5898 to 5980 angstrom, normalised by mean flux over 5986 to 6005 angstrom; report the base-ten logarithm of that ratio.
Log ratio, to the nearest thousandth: -0.014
